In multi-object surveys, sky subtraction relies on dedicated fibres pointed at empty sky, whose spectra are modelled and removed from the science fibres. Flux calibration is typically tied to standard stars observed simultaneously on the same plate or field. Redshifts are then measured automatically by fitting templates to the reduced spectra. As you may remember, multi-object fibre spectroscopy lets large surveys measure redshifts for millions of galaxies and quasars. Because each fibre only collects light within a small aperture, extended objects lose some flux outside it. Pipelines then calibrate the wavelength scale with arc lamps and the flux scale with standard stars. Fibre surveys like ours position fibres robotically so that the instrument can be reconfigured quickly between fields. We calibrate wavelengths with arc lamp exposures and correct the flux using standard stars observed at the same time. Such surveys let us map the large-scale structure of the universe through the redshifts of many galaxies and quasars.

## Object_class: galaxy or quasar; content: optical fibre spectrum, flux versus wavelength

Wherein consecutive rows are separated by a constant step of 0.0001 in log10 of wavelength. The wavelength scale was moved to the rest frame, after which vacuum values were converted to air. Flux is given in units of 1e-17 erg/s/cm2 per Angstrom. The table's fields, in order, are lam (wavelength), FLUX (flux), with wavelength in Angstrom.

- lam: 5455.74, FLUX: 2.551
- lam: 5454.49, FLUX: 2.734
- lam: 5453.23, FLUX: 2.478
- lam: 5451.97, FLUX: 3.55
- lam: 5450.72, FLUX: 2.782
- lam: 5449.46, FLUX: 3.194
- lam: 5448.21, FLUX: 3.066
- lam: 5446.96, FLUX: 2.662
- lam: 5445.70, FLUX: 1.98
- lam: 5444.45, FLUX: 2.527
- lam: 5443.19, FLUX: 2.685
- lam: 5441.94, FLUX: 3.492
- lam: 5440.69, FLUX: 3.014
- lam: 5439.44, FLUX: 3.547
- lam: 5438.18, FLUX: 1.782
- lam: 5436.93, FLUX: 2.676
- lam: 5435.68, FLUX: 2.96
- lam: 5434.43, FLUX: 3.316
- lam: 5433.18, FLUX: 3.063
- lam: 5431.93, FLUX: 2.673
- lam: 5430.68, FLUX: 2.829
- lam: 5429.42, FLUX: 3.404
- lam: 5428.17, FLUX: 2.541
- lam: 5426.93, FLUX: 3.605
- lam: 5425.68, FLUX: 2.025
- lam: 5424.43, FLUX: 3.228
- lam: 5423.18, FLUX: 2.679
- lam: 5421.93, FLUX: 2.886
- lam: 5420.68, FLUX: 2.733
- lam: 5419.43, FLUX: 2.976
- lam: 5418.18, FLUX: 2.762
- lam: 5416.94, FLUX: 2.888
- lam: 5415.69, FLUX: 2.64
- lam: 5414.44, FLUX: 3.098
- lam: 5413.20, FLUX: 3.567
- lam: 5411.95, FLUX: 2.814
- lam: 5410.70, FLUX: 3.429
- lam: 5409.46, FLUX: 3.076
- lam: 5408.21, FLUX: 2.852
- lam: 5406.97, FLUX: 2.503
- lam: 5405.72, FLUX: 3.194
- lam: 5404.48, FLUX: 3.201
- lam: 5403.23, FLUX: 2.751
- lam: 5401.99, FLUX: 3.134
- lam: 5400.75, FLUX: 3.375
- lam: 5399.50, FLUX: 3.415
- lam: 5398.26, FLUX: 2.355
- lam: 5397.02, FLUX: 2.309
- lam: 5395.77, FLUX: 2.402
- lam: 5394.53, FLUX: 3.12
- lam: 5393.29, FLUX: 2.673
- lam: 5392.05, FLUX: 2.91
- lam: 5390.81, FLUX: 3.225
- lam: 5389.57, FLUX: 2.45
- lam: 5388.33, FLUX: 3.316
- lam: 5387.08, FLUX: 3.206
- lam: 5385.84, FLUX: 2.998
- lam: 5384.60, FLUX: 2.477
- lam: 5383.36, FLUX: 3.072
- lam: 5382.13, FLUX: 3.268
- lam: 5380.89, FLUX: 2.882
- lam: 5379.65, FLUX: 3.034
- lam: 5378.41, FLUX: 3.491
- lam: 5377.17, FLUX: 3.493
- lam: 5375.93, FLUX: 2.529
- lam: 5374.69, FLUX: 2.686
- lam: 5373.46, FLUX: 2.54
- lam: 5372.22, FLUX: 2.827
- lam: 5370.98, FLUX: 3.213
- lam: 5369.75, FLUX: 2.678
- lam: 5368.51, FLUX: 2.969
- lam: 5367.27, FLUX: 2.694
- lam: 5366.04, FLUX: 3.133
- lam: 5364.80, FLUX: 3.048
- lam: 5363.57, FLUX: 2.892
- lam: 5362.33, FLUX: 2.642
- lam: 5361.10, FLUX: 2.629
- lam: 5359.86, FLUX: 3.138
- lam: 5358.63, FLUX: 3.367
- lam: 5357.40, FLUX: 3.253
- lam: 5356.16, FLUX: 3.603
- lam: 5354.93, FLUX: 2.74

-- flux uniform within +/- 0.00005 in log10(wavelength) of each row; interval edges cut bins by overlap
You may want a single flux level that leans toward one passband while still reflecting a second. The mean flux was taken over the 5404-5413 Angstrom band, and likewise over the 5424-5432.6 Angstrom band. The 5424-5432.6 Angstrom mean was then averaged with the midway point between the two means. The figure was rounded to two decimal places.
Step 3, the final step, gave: 2.93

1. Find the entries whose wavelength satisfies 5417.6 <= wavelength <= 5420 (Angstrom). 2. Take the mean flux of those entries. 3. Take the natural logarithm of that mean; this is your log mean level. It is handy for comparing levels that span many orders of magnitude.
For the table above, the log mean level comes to 1.05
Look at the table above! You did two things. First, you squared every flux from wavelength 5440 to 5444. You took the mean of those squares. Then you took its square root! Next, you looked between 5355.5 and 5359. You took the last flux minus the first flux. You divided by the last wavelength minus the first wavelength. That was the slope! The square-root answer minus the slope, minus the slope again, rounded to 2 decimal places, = 3.27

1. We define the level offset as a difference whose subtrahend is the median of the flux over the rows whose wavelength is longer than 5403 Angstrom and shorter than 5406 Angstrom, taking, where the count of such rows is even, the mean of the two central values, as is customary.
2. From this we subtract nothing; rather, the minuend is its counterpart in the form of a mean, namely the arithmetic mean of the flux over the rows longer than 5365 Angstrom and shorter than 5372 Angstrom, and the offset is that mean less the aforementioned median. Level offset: -0.26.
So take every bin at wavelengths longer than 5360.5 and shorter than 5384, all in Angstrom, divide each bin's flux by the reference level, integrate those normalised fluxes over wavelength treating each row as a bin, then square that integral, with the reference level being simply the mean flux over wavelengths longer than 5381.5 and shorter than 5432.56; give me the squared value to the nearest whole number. 554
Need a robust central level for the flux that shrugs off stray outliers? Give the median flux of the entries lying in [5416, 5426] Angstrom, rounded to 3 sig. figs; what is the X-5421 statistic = 2.82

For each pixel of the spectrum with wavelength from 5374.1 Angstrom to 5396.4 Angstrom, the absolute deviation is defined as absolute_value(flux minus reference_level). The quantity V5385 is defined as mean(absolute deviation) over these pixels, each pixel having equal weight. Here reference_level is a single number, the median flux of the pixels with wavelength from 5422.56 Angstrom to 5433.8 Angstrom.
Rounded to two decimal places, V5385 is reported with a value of 0.32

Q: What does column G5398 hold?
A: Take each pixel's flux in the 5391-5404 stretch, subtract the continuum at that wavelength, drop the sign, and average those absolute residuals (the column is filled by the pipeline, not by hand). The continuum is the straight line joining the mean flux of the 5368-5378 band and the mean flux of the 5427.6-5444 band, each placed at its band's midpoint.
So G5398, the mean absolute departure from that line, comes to 0.346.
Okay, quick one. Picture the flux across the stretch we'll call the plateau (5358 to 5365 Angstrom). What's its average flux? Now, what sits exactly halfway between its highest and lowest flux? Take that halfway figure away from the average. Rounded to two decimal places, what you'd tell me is -0.05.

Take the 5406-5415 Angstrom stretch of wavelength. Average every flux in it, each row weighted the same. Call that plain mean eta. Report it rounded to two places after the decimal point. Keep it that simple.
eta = 3.05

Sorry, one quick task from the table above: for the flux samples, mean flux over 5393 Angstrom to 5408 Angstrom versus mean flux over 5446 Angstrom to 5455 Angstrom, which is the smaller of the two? 2.87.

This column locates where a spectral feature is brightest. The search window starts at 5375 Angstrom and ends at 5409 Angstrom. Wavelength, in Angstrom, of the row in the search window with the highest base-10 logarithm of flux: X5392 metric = 5377.17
